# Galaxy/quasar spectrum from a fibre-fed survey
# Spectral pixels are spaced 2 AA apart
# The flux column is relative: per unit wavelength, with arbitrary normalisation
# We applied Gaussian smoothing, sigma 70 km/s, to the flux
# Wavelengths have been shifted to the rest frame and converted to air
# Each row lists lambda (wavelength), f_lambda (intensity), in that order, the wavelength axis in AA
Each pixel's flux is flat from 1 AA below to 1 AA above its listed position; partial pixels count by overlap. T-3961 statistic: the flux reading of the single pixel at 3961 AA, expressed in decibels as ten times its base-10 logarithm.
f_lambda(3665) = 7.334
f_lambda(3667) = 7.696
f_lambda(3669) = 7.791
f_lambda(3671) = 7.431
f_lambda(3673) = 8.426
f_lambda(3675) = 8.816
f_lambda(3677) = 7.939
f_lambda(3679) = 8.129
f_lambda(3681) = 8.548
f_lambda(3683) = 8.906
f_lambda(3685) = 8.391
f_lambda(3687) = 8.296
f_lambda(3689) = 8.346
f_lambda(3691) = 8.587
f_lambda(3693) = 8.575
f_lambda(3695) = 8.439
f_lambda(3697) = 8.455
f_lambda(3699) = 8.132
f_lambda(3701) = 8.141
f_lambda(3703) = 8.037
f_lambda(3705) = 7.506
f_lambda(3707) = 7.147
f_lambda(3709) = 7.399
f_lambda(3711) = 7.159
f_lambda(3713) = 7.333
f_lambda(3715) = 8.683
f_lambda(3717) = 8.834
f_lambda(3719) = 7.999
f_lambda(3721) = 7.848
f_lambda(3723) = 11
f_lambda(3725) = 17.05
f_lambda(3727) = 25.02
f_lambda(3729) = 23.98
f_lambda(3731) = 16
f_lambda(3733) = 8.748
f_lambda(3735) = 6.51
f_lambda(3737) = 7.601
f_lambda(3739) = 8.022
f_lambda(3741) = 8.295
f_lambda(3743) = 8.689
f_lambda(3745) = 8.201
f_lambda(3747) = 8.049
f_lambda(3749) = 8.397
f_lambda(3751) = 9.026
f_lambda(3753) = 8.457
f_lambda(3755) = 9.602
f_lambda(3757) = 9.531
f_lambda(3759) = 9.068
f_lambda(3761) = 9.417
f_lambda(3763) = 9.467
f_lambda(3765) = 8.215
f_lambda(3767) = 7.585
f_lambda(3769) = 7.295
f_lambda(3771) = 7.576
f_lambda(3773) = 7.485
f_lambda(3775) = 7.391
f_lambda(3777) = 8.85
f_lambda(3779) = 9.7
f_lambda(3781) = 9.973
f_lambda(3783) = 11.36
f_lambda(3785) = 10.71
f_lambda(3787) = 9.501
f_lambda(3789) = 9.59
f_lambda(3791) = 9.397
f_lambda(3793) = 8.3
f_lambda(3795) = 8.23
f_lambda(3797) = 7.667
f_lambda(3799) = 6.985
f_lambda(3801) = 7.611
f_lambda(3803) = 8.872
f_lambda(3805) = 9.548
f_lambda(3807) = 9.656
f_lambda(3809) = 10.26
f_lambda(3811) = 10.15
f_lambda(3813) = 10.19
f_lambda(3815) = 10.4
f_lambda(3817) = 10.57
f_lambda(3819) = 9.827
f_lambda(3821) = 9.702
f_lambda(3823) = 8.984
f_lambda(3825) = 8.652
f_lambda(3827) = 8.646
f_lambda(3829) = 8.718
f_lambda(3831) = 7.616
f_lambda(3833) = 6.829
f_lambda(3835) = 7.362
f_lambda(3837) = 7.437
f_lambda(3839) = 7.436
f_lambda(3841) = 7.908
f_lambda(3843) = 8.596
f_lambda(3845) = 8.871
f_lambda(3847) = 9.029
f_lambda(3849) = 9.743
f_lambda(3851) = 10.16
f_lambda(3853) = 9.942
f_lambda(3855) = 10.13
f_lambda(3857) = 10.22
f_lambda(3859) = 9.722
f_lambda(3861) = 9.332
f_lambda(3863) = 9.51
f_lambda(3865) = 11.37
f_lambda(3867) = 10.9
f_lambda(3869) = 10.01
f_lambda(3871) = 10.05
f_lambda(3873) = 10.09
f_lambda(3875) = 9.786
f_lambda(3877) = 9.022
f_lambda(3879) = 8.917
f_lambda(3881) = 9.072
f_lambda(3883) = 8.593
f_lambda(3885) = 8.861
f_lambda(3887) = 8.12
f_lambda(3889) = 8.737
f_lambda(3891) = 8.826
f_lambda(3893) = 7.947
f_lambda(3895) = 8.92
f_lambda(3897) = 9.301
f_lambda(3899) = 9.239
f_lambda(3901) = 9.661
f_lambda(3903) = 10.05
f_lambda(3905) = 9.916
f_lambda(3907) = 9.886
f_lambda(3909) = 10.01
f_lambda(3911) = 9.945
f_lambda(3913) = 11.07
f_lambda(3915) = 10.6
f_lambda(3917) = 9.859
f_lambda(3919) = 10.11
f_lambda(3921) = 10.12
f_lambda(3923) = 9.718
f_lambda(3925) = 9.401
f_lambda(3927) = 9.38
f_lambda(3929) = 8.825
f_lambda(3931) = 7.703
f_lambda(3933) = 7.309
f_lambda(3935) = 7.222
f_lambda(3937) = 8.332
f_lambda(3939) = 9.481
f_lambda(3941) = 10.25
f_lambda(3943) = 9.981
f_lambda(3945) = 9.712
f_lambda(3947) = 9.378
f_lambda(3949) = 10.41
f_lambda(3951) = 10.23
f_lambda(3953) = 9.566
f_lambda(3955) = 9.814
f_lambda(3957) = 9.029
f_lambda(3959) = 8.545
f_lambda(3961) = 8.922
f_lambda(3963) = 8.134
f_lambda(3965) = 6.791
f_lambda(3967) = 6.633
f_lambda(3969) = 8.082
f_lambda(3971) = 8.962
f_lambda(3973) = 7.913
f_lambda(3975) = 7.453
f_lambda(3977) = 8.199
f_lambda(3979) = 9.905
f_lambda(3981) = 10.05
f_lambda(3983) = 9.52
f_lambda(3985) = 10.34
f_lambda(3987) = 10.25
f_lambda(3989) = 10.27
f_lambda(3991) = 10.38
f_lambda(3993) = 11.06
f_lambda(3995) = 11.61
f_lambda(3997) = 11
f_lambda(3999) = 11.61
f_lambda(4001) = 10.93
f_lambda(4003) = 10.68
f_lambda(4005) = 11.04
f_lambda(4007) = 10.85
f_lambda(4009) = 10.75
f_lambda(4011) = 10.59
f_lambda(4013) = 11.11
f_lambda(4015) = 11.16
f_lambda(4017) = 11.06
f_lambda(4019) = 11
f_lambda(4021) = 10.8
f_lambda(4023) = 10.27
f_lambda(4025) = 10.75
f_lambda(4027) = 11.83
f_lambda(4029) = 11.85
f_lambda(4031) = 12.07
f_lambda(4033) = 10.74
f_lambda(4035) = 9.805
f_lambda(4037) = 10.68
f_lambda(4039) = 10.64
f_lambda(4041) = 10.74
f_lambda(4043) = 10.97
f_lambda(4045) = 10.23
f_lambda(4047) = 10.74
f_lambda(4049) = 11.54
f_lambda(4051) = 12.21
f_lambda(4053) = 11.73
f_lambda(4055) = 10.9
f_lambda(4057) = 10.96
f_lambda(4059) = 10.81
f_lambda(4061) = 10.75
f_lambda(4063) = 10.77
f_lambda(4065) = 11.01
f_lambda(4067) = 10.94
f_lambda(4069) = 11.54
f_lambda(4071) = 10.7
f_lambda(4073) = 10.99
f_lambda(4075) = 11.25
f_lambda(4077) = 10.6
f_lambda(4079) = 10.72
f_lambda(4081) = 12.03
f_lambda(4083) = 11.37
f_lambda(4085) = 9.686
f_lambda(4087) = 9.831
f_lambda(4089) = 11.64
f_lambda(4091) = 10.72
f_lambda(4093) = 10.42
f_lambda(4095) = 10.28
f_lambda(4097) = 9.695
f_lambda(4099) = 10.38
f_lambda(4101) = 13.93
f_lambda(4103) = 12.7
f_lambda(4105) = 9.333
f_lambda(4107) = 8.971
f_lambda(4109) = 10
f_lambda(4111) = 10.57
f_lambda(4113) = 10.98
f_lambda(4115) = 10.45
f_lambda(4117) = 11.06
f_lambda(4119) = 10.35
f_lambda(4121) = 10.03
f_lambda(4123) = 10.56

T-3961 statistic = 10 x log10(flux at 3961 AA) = 9.5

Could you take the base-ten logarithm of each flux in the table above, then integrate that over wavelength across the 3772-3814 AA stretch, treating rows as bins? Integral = 40.2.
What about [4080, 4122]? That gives 43.1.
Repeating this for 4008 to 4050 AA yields 43.6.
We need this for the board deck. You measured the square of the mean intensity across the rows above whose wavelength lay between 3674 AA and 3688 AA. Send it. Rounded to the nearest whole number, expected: 71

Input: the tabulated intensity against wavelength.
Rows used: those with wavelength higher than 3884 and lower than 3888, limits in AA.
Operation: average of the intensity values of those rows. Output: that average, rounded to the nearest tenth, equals 8.5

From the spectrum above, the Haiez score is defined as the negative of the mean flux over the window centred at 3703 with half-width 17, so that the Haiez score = -8.1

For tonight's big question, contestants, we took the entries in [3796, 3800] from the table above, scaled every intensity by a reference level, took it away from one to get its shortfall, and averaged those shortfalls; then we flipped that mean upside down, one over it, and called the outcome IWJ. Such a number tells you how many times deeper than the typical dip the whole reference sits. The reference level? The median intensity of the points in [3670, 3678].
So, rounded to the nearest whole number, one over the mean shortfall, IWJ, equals 10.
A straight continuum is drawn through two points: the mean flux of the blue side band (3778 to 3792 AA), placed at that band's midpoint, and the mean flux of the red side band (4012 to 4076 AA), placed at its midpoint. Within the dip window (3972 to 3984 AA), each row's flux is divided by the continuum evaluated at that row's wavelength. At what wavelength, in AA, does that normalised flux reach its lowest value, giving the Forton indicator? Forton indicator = 3975 AA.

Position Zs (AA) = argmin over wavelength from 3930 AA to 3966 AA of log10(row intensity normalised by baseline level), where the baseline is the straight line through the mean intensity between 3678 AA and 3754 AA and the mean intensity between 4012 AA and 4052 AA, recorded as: 3965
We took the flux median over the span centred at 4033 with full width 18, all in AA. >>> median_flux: 10.7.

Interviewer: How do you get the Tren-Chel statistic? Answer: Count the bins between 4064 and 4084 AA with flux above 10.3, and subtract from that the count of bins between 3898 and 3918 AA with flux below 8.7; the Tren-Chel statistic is 10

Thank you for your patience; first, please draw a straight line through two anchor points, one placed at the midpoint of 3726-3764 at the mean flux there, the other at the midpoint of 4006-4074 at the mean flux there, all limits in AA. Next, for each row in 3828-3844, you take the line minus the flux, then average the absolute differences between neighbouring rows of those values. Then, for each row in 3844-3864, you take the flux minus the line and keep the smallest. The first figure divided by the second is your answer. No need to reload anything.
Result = -0.28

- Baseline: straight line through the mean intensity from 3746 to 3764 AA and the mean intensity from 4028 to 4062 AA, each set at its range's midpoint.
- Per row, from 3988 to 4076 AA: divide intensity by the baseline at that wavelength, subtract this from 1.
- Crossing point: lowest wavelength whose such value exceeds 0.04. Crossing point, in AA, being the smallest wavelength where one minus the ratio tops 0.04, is 4023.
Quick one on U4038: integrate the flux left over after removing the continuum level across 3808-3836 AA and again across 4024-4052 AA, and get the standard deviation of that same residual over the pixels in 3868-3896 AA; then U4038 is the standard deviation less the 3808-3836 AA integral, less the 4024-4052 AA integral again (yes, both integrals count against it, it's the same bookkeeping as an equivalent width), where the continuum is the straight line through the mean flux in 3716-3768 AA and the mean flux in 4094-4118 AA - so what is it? 26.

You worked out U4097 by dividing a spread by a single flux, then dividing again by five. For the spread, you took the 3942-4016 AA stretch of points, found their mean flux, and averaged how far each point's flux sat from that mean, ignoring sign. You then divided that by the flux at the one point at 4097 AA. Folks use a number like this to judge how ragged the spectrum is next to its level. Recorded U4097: 0.022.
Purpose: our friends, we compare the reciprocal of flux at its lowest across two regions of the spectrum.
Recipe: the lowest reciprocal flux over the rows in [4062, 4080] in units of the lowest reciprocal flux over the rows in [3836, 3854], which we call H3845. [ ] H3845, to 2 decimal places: 0.88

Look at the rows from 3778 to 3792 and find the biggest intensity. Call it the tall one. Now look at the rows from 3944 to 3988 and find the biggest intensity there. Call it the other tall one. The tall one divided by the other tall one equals 1.09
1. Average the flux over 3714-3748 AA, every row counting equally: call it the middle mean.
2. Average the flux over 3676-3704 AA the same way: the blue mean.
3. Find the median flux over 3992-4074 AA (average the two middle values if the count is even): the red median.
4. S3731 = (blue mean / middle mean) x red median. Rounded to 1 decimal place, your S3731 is 8.2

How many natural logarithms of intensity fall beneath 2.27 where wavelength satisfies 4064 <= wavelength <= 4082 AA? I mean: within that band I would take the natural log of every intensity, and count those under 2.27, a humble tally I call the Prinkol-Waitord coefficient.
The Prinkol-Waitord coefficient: 0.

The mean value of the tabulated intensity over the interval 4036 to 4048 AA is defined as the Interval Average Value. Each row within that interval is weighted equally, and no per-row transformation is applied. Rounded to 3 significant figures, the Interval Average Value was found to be 10.7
